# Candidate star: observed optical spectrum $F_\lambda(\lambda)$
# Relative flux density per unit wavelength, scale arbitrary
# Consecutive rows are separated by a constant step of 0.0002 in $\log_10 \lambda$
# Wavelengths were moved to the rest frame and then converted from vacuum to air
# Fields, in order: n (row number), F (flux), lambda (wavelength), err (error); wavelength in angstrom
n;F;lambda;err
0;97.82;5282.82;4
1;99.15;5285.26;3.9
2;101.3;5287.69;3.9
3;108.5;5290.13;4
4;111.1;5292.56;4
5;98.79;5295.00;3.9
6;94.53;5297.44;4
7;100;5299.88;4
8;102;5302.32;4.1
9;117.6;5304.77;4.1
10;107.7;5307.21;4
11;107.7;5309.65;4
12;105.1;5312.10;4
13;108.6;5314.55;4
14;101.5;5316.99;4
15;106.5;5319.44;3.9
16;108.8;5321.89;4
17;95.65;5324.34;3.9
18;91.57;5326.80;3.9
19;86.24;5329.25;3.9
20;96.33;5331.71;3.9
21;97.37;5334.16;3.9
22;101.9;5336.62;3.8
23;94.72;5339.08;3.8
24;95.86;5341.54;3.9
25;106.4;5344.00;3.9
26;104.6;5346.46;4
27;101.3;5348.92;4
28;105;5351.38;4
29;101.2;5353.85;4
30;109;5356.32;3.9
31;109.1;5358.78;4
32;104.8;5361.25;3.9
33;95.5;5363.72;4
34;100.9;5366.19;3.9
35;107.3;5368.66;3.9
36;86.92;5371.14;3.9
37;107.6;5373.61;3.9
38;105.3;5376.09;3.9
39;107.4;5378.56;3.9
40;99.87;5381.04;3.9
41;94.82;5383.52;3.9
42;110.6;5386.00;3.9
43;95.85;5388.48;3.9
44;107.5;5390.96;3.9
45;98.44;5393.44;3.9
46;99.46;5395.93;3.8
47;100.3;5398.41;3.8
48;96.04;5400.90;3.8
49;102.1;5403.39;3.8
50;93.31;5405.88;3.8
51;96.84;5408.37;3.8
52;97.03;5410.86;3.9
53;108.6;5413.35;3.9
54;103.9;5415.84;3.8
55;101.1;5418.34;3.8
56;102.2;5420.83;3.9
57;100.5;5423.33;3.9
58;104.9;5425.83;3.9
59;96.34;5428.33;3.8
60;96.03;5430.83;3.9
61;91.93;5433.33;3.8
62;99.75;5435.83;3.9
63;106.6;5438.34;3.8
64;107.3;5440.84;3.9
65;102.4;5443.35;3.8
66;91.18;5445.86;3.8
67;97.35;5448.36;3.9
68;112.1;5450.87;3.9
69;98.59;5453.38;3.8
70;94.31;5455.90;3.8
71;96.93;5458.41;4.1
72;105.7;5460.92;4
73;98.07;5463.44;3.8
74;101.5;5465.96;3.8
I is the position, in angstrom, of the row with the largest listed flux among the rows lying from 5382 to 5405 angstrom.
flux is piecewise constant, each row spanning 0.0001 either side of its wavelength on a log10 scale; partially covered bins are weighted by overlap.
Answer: 5386.00 angstrom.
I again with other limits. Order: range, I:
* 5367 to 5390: 5386.00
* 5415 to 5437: 5425.83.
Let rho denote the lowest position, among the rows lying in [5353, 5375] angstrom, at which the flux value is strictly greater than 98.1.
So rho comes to 5353.85 angstrom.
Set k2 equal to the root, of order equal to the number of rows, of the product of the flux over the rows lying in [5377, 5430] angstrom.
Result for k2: 101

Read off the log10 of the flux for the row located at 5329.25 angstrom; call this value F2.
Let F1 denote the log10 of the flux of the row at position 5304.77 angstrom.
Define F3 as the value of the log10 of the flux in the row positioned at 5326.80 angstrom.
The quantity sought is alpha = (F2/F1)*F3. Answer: 1.83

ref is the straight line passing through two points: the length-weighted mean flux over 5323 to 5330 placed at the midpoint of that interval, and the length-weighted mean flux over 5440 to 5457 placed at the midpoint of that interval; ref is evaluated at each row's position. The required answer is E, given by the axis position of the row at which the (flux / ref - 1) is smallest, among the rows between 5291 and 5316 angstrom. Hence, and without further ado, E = 5297.44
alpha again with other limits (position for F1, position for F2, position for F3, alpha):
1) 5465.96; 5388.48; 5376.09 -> 2.00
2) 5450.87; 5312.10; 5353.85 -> 1.98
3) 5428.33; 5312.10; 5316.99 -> 2.04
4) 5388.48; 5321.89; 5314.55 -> 2.09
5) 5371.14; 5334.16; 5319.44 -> 2.08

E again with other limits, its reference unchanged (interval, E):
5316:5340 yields 5329.25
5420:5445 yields 5433.33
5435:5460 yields 5445.86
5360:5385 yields 5371.14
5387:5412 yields 5405.88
